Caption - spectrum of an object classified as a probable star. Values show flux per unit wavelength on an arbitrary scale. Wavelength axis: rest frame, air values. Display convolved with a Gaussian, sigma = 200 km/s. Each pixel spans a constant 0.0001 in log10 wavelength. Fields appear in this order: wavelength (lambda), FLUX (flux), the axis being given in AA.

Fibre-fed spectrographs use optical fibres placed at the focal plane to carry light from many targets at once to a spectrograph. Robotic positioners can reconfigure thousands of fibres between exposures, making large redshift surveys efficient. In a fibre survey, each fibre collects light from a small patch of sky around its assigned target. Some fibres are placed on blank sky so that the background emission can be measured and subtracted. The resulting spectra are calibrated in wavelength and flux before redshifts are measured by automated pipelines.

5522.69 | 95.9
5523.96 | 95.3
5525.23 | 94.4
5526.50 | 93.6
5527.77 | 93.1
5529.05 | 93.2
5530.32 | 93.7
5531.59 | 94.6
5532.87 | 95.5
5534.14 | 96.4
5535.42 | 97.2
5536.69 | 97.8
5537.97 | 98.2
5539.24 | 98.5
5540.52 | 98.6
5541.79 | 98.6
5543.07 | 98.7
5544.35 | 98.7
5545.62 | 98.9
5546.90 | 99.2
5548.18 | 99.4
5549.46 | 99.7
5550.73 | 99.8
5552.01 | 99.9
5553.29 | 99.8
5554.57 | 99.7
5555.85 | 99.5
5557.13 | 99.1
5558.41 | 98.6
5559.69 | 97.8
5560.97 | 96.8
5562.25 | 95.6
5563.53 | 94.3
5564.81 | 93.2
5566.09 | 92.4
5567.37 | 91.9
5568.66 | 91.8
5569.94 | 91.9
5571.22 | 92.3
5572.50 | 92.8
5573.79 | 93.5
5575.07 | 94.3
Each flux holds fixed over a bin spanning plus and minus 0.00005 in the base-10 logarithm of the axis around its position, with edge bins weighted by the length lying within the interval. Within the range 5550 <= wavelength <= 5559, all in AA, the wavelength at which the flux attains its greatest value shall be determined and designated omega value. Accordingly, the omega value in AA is 5552.01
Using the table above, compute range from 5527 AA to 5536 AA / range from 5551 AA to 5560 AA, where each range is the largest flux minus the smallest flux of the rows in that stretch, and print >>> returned 2.0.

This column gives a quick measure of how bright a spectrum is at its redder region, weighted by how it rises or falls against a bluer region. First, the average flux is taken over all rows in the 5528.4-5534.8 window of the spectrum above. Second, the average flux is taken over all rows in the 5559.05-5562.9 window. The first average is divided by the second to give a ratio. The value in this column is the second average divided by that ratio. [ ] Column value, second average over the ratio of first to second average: 99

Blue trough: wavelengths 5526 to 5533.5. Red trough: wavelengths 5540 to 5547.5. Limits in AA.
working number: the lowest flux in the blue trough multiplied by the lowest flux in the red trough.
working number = 9180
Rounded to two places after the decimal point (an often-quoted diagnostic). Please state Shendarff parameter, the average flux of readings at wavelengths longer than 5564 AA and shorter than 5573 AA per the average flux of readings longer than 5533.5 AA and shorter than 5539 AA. 0.95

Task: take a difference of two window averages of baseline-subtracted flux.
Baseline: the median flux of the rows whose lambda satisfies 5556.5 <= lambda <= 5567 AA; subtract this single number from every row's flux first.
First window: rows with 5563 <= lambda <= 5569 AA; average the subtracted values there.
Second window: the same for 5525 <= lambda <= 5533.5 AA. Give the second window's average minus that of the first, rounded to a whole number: 1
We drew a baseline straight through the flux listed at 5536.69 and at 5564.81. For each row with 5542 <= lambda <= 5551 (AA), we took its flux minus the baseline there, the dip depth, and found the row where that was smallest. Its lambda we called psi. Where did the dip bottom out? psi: 5543.07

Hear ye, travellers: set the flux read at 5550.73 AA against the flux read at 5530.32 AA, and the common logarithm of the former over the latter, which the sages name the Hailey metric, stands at 0.027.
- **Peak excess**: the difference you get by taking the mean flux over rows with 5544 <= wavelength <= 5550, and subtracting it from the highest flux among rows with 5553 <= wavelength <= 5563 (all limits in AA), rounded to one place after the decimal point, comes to 0.6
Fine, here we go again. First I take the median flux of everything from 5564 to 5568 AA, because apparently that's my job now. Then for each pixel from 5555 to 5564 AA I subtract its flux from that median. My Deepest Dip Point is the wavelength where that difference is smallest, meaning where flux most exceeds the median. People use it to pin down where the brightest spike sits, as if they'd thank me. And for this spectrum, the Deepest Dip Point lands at 5555.85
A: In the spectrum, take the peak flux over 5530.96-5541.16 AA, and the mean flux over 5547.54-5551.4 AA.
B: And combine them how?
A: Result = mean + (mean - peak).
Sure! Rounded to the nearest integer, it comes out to 101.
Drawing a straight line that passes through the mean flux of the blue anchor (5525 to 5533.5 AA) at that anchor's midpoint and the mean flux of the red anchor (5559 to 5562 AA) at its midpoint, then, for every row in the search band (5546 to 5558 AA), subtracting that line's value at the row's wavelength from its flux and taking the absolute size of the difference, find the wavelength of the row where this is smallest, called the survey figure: 5557.13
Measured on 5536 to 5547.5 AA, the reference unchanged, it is 5536.69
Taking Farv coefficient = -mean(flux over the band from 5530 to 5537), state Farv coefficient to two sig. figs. -96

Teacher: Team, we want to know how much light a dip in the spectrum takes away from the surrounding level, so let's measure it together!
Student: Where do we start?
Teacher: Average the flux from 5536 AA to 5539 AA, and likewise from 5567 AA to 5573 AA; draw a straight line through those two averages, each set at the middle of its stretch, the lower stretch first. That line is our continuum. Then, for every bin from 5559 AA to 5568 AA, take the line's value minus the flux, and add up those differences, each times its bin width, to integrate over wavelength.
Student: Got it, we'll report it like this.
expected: -11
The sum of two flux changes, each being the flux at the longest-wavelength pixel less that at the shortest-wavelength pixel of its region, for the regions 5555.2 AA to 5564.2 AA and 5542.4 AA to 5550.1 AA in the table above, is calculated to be -4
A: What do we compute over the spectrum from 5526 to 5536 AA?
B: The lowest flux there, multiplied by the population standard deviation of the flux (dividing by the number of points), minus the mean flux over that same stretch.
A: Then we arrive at 40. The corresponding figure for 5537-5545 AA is -82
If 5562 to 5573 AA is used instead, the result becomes 18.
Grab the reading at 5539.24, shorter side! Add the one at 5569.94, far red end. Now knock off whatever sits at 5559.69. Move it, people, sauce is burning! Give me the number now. 92.6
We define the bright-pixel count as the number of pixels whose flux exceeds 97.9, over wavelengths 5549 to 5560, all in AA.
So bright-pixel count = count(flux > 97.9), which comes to 8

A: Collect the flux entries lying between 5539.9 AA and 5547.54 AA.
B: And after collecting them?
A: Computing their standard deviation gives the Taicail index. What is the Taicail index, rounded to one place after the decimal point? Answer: 0.2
